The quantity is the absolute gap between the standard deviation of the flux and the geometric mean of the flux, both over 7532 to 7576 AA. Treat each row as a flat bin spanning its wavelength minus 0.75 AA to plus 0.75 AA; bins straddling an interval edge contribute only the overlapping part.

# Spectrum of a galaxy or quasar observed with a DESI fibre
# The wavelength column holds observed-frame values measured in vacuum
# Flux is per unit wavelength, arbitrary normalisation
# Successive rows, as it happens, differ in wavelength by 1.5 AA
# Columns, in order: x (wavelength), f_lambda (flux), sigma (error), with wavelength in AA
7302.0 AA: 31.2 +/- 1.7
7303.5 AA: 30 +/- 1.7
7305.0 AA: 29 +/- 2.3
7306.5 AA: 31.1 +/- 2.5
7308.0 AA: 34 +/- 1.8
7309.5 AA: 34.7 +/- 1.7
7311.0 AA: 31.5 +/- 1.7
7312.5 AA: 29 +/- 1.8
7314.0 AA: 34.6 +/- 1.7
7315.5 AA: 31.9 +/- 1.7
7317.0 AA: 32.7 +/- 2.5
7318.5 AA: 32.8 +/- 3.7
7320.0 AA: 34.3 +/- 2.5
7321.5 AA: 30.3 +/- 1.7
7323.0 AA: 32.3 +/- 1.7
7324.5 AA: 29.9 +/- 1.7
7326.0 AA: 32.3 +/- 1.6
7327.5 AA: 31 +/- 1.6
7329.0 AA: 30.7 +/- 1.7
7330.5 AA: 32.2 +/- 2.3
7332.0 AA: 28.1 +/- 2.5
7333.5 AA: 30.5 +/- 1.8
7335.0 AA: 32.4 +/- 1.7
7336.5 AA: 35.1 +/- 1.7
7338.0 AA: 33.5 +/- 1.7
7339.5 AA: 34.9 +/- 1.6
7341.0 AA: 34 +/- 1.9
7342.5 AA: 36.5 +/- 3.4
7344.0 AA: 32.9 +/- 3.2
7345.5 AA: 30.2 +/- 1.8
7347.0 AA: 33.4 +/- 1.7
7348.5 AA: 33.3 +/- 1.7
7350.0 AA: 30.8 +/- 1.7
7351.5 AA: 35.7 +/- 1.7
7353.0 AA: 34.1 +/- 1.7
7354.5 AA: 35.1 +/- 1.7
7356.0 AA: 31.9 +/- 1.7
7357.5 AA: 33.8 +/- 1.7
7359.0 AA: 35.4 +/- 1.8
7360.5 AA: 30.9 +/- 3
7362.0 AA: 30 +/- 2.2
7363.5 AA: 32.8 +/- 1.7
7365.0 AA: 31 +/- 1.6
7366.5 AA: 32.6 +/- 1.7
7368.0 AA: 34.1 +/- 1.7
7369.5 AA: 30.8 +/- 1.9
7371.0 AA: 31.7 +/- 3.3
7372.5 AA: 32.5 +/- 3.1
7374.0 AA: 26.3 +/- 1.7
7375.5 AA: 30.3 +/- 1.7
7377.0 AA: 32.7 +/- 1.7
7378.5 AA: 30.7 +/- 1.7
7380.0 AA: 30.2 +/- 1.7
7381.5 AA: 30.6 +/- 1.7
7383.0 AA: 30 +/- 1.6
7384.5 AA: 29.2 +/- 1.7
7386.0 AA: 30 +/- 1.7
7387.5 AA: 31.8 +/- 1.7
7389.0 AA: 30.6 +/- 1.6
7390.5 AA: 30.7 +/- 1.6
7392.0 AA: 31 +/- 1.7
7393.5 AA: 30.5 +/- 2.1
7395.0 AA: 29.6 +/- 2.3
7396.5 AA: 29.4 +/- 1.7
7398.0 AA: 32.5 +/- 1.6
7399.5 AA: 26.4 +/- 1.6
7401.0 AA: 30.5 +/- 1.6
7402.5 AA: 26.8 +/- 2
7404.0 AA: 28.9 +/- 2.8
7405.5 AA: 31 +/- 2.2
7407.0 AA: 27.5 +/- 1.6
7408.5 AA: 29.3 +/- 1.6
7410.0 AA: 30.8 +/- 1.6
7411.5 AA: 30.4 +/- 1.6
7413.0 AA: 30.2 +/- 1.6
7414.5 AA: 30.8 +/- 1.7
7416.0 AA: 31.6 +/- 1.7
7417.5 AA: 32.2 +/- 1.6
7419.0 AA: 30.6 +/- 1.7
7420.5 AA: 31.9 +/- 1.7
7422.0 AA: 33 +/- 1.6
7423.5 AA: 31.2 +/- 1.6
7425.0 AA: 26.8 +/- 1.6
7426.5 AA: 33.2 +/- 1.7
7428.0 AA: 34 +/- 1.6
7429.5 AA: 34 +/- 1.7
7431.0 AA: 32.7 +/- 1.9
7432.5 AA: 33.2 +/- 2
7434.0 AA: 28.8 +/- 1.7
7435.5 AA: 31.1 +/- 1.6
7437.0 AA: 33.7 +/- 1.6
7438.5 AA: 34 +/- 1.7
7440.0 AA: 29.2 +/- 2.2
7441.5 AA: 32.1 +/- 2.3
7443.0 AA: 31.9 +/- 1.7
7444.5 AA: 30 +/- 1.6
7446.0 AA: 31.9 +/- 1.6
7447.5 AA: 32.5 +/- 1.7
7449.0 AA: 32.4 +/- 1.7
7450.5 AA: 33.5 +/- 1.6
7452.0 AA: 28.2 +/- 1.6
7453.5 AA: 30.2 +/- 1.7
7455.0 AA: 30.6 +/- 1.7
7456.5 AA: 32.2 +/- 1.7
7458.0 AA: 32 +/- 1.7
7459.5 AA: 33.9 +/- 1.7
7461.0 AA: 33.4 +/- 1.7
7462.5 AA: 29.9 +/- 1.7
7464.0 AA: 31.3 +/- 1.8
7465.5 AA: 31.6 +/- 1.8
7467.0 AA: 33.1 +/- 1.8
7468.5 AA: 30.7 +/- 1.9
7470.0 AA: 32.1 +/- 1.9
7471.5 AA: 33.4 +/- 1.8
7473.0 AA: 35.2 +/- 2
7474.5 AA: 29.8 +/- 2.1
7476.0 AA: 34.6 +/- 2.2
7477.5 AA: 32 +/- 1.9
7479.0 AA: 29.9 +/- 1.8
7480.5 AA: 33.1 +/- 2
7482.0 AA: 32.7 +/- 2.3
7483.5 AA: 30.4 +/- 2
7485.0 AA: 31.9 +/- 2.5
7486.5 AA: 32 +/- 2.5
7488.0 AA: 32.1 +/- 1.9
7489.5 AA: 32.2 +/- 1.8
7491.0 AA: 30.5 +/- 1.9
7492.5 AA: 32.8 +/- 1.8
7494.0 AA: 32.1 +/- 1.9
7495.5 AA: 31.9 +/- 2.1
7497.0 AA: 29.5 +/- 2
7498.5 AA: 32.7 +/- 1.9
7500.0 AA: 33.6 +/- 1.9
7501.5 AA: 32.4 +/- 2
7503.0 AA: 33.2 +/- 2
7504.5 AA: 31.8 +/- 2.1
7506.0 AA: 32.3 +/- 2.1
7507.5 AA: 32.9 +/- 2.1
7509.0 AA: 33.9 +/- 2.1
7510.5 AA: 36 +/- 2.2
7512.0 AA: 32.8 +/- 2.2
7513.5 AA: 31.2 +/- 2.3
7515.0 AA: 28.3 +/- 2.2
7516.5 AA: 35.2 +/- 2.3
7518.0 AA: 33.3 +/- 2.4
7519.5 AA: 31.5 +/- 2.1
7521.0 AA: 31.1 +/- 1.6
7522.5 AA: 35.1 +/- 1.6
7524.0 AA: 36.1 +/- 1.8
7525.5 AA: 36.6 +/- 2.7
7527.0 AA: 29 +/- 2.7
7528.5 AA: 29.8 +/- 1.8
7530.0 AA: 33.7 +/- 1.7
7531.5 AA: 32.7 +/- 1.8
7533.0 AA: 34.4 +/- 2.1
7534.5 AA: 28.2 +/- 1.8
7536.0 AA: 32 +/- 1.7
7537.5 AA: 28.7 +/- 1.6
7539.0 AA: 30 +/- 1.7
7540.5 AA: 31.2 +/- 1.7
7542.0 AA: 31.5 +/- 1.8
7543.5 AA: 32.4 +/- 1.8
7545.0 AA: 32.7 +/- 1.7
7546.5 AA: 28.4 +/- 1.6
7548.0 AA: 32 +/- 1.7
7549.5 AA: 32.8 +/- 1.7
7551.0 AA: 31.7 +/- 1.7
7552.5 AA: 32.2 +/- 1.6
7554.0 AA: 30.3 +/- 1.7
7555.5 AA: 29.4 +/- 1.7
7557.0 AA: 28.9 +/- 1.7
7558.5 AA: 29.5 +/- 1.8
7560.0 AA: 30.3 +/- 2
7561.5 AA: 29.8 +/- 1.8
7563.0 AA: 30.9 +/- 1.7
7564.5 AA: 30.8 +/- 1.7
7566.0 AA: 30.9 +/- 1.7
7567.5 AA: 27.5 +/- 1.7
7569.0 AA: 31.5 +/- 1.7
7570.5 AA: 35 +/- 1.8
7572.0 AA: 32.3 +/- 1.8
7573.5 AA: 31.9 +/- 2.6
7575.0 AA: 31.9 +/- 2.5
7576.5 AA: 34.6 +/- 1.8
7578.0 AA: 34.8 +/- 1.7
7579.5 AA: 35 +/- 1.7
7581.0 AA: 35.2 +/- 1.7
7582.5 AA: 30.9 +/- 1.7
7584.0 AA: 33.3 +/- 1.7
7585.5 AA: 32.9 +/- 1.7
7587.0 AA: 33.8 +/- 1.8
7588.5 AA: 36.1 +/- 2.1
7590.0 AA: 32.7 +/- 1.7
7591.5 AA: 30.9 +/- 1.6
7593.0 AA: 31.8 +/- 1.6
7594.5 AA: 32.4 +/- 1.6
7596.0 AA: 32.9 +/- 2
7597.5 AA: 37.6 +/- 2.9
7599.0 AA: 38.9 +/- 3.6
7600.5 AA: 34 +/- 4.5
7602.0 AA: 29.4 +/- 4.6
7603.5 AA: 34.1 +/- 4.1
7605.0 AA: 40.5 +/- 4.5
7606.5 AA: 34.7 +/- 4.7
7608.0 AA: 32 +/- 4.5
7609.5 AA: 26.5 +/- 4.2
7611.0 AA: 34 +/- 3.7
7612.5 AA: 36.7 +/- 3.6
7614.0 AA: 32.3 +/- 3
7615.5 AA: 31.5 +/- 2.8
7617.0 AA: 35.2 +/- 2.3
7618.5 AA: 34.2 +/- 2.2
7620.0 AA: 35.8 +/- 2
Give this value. 29.2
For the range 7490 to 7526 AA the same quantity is 30.7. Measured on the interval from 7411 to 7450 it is 29.9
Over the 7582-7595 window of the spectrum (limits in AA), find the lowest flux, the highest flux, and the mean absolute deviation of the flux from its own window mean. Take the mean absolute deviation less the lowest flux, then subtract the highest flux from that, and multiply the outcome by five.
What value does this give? -329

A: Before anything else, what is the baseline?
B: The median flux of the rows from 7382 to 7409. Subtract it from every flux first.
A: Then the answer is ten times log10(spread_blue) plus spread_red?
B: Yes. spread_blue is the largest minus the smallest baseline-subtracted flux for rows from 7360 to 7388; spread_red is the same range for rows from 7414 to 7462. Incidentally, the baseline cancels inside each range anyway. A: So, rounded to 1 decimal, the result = 16.1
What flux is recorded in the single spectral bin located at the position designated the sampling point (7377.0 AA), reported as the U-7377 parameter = 32.7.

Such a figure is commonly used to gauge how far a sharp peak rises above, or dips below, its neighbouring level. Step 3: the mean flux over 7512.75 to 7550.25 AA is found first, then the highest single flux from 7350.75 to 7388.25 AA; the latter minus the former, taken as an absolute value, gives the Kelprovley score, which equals 3.8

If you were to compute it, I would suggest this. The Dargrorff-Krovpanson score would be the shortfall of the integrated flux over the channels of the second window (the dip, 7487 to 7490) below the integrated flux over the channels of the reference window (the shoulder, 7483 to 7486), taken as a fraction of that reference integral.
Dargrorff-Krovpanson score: -0.03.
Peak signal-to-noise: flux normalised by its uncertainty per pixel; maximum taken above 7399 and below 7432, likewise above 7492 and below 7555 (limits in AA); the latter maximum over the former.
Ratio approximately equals 1.03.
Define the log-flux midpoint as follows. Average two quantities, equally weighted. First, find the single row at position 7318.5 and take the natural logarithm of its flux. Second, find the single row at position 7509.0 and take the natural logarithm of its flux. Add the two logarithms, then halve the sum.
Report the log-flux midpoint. 3.51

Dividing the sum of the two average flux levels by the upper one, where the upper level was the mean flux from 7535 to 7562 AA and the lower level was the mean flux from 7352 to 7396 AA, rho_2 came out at 2.02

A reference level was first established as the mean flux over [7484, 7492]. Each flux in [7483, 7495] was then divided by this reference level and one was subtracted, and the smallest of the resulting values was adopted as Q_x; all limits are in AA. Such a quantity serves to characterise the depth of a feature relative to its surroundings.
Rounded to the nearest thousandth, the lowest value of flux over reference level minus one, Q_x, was -0.042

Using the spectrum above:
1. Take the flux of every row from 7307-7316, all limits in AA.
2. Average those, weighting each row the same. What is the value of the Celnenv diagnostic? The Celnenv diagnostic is 32.6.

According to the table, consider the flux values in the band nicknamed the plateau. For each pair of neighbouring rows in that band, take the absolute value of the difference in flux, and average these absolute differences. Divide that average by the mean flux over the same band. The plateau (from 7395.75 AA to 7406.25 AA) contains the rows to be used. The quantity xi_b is 0.12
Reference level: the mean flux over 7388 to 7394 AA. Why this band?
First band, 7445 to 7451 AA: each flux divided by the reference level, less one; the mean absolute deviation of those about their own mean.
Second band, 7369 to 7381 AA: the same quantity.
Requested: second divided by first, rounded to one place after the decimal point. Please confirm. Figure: 2.8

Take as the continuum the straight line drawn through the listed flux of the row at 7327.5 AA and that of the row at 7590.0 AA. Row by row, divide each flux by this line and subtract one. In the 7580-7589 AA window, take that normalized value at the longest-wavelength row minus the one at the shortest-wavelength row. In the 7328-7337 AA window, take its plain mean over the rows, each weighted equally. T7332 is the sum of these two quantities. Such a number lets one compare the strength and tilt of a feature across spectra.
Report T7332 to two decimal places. 0.04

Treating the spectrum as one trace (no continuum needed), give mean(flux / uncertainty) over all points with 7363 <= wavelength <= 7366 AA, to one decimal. 19.3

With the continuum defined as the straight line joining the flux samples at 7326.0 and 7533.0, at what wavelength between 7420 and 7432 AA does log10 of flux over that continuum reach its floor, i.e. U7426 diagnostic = 7425.0 AA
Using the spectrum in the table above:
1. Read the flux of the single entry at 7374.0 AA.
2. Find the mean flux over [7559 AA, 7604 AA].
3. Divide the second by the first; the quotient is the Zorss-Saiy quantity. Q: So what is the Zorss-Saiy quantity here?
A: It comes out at 1.25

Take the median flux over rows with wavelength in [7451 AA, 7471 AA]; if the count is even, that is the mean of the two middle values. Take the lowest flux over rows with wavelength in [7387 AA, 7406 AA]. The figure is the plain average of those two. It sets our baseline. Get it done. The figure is 29.0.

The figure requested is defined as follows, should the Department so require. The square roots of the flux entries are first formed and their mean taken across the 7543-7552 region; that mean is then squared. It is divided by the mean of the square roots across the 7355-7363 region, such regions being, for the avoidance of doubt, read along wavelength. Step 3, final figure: 5.6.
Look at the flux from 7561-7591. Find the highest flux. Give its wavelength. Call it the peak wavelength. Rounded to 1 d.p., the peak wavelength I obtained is 7588.5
